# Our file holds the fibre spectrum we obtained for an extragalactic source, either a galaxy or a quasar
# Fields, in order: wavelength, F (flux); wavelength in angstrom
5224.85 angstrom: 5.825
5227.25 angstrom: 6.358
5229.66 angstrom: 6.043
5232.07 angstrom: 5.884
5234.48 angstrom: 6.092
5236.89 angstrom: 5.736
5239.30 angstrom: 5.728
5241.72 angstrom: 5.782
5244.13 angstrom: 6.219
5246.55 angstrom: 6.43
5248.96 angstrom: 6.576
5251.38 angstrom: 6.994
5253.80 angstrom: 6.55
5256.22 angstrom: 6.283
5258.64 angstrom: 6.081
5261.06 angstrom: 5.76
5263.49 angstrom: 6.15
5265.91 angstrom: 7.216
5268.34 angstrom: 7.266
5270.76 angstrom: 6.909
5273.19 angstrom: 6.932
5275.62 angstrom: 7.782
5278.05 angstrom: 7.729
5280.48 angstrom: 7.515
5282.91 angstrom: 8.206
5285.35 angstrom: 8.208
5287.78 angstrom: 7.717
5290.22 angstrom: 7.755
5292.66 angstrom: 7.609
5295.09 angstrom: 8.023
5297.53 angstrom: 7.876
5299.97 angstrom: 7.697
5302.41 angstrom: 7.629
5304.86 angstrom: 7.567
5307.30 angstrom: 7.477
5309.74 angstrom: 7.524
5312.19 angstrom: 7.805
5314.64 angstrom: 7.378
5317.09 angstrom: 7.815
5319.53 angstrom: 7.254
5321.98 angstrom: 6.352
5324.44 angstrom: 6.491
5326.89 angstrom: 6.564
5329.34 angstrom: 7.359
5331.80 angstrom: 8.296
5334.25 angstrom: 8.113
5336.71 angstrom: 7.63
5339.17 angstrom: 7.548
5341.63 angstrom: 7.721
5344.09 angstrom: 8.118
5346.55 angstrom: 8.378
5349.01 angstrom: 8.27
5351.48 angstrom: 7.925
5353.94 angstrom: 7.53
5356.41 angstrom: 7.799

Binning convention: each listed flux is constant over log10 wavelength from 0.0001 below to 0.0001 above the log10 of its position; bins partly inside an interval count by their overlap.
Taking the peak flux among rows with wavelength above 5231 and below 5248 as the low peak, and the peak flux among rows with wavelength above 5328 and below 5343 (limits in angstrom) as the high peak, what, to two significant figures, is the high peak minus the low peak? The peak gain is 1.9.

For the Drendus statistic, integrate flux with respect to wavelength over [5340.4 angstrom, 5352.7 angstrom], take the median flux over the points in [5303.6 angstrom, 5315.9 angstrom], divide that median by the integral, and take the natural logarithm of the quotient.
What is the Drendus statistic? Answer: -2.58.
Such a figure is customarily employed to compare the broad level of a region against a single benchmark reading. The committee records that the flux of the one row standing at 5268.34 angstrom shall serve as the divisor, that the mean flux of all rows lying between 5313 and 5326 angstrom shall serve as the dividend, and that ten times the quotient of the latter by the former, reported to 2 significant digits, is 9.7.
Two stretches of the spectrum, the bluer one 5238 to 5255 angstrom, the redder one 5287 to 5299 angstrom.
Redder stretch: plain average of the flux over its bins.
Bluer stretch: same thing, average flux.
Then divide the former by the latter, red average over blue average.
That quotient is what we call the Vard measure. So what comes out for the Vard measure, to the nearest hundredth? 1.23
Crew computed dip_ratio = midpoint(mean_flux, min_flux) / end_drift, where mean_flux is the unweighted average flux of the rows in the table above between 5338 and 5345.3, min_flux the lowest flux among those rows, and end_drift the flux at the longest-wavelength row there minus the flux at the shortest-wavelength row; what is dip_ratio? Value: 13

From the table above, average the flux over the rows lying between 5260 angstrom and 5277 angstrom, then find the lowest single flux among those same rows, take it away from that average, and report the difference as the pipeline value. 1.1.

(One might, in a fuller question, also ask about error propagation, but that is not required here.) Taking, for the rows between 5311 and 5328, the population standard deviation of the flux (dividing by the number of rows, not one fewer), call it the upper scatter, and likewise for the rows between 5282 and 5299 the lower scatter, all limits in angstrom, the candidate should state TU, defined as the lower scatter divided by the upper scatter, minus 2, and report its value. -1.6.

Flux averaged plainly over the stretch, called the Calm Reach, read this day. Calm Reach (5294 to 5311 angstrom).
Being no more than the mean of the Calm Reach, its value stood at 7.68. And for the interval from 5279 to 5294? 7.84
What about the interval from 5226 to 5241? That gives 5.97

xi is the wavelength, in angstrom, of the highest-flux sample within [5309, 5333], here 5331.80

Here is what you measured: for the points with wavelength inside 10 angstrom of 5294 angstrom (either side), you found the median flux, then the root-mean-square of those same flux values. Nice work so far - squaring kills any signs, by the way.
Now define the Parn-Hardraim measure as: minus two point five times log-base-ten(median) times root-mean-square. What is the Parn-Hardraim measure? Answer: -17.4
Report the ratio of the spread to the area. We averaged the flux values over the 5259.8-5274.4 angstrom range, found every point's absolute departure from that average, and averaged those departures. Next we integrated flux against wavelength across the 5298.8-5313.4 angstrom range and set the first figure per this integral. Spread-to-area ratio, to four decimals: 0.0045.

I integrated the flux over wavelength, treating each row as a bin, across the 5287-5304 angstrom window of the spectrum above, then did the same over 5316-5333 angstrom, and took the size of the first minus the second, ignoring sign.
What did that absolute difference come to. 10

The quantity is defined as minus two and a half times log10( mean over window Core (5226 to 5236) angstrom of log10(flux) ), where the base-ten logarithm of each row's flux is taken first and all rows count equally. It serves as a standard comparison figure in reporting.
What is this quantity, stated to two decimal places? 0.26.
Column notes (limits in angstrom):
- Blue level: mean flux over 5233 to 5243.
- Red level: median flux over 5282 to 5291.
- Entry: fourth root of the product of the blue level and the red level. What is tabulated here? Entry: 2.61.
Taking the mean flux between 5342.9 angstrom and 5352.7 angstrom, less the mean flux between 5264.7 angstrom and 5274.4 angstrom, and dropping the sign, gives 1.1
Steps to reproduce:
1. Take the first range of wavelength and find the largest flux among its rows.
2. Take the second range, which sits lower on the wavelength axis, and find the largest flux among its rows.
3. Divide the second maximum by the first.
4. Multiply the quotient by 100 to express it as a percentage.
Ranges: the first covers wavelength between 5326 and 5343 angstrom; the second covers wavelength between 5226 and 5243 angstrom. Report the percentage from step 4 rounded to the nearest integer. 77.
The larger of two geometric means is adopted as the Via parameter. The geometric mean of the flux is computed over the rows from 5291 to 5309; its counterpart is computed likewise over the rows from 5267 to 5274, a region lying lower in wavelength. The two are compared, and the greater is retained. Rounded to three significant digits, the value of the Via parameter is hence 7.69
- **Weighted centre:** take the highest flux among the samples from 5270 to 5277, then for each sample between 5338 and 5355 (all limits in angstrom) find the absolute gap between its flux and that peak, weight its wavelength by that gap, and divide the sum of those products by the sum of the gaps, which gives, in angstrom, 5347.0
